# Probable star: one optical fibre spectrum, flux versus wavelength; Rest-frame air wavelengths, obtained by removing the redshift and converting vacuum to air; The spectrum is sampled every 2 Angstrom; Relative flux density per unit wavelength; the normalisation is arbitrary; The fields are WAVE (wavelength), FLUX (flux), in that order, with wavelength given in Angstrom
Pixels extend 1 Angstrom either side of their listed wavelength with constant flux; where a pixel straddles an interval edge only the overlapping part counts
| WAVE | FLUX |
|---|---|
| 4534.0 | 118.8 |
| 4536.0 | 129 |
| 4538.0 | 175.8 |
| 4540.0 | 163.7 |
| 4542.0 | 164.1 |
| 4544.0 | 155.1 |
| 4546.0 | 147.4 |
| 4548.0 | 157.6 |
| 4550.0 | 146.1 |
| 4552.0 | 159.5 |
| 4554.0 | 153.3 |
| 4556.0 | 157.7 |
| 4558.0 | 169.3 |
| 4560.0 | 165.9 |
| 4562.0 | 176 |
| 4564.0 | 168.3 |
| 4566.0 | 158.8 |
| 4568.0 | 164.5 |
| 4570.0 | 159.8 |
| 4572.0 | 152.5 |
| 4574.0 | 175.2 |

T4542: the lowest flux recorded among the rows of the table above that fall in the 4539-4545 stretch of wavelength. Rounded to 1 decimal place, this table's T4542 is 155.1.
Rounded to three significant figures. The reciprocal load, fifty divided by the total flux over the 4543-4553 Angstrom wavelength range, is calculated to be 0.0653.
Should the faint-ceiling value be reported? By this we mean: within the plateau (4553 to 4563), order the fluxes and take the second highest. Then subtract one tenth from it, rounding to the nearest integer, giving 169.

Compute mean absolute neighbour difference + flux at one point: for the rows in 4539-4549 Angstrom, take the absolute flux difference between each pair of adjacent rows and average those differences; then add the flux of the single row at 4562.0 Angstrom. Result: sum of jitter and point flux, 183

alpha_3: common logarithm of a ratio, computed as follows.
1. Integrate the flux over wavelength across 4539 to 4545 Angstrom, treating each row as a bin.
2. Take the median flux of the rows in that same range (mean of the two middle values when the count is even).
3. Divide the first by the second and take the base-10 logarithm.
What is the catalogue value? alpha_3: 0.771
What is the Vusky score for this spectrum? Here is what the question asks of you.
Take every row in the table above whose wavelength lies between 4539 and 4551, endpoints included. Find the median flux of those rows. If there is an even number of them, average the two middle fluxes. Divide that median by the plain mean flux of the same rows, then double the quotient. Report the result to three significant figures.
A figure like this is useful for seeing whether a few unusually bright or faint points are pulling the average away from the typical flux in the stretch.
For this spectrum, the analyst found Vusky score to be 2.01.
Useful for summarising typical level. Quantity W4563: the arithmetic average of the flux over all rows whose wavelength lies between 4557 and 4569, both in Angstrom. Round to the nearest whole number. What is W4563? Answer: 167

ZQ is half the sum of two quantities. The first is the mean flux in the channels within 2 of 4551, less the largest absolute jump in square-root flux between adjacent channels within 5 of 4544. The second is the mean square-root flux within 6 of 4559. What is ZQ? 83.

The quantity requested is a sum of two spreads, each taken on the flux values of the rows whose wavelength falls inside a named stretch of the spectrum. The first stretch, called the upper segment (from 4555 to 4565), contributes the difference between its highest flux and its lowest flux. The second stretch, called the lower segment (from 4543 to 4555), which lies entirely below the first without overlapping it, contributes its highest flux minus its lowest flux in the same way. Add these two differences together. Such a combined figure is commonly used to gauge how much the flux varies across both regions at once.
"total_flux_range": 32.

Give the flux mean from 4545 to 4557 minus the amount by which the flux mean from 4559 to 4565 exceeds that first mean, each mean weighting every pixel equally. 137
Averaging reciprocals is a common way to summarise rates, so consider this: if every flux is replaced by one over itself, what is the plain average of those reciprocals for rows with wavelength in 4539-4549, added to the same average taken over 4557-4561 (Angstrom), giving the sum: 0.0123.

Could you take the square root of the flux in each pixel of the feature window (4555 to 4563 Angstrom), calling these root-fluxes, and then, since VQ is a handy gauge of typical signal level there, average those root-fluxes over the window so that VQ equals 12.93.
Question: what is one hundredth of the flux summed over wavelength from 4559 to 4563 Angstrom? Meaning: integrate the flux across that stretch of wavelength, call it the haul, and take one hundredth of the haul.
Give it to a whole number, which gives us 7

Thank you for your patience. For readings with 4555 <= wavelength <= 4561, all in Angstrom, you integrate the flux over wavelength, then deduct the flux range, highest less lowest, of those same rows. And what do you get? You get 974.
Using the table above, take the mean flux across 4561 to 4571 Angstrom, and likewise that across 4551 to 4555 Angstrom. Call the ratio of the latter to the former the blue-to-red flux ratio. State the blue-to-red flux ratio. 0.945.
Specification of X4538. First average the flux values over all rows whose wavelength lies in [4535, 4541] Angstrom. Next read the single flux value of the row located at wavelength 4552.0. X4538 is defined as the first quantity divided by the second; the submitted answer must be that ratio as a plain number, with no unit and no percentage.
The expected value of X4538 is 0.98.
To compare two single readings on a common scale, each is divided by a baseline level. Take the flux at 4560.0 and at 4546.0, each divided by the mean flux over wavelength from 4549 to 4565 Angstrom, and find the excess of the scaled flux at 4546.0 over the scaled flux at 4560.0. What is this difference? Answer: -0.114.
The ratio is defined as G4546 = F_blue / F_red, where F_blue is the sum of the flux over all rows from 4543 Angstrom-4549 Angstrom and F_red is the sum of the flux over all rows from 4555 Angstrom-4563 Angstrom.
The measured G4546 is 0.69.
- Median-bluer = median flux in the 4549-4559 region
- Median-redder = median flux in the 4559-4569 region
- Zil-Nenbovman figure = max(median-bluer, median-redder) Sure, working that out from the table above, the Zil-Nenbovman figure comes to 166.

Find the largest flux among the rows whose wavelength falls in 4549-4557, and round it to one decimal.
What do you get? 159.5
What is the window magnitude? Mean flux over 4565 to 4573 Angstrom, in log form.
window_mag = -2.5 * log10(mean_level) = -5.50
